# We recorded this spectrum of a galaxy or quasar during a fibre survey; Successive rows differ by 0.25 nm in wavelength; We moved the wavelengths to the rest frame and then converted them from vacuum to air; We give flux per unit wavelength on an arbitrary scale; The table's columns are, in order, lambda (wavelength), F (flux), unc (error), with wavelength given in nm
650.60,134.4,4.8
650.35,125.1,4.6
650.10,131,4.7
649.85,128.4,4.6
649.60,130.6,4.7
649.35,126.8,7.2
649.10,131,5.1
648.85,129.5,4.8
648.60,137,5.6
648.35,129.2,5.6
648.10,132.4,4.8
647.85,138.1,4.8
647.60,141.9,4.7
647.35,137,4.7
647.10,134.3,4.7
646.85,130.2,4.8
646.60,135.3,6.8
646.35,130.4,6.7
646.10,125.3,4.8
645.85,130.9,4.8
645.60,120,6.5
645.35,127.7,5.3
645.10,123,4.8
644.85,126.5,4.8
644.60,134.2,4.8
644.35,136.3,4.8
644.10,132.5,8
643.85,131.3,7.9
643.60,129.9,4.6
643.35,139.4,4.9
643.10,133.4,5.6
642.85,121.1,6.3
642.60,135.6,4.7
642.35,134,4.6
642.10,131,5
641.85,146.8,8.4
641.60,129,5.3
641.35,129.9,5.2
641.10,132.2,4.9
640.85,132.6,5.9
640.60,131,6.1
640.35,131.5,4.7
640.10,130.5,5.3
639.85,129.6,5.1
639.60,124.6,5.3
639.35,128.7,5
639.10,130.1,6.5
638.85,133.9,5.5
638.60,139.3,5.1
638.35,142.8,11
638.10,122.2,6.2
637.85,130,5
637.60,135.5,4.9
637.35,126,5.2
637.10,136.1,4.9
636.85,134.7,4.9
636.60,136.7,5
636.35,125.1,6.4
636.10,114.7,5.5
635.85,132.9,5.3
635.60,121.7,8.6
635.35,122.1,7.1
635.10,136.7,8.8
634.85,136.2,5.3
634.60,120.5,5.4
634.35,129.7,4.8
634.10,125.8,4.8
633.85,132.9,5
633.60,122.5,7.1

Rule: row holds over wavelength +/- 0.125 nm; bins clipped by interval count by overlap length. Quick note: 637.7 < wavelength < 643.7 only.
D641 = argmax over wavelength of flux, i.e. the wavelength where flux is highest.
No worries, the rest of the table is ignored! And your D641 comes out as 641.85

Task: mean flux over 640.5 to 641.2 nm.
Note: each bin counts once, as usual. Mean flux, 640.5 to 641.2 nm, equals 132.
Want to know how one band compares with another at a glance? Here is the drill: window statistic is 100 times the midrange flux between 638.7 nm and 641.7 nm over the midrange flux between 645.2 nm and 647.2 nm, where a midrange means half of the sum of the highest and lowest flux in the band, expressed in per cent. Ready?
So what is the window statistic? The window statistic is 101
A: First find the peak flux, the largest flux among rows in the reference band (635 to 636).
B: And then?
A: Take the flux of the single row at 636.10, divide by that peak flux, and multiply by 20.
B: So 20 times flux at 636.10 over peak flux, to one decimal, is 16.8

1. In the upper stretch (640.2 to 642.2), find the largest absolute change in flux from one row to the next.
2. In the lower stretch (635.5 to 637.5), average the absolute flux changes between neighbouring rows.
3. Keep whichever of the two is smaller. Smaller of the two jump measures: 9.27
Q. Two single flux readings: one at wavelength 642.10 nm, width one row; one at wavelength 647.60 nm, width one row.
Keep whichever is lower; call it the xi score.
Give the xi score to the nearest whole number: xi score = 131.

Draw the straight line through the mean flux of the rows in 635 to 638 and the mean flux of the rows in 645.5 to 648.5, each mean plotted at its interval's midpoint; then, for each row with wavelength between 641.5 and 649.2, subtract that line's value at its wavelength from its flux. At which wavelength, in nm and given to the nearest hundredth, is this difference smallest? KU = 645.60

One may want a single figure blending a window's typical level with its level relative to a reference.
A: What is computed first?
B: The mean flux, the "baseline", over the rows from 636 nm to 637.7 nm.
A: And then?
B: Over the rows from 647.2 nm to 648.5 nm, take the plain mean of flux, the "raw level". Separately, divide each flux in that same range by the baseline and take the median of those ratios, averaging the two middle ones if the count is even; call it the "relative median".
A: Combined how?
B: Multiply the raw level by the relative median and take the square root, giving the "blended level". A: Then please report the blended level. 12.0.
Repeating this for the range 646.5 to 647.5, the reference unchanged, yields 11.8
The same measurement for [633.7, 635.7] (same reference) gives 11.2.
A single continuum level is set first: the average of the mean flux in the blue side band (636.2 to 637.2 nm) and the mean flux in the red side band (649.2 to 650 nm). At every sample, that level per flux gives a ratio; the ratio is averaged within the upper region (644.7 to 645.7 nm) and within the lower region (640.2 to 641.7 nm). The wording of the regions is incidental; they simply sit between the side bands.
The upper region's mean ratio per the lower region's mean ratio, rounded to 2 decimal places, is 1.05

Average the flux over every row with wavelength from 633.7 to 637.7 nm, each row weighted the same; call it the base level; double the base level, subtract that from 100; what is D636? -158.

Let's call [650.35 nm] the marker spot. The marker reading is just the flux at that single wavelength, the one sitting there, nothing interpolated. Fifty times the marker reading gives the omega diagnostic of 6255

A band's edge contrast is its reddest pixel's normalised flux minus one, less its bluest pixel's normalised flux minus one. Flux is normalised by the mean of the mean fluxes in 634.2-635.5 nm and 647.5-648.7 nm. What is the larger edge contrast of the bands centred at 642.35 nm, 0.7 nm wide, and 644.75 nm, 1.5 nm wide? 0.035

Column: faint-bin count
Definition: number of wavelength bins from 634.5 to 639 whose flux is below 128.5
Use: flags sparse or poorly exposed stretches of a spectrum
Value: 7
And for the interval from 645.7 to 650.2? 3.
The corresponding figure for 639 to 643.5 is 2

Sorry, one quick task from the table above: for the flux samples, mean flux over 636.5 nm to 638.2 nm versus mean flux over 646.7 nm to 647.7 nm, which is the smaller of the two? 132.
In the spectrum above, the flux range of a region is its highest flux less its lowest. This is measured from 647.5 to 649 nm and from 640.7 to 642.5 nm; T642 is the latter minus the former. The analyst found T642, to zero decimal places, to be 5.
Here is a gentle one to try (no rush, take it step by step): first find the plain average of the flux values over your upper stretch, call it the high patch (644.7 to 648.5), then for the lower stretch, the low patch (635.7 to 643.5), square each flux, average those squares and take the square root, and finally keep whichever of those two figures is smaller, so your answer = 131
